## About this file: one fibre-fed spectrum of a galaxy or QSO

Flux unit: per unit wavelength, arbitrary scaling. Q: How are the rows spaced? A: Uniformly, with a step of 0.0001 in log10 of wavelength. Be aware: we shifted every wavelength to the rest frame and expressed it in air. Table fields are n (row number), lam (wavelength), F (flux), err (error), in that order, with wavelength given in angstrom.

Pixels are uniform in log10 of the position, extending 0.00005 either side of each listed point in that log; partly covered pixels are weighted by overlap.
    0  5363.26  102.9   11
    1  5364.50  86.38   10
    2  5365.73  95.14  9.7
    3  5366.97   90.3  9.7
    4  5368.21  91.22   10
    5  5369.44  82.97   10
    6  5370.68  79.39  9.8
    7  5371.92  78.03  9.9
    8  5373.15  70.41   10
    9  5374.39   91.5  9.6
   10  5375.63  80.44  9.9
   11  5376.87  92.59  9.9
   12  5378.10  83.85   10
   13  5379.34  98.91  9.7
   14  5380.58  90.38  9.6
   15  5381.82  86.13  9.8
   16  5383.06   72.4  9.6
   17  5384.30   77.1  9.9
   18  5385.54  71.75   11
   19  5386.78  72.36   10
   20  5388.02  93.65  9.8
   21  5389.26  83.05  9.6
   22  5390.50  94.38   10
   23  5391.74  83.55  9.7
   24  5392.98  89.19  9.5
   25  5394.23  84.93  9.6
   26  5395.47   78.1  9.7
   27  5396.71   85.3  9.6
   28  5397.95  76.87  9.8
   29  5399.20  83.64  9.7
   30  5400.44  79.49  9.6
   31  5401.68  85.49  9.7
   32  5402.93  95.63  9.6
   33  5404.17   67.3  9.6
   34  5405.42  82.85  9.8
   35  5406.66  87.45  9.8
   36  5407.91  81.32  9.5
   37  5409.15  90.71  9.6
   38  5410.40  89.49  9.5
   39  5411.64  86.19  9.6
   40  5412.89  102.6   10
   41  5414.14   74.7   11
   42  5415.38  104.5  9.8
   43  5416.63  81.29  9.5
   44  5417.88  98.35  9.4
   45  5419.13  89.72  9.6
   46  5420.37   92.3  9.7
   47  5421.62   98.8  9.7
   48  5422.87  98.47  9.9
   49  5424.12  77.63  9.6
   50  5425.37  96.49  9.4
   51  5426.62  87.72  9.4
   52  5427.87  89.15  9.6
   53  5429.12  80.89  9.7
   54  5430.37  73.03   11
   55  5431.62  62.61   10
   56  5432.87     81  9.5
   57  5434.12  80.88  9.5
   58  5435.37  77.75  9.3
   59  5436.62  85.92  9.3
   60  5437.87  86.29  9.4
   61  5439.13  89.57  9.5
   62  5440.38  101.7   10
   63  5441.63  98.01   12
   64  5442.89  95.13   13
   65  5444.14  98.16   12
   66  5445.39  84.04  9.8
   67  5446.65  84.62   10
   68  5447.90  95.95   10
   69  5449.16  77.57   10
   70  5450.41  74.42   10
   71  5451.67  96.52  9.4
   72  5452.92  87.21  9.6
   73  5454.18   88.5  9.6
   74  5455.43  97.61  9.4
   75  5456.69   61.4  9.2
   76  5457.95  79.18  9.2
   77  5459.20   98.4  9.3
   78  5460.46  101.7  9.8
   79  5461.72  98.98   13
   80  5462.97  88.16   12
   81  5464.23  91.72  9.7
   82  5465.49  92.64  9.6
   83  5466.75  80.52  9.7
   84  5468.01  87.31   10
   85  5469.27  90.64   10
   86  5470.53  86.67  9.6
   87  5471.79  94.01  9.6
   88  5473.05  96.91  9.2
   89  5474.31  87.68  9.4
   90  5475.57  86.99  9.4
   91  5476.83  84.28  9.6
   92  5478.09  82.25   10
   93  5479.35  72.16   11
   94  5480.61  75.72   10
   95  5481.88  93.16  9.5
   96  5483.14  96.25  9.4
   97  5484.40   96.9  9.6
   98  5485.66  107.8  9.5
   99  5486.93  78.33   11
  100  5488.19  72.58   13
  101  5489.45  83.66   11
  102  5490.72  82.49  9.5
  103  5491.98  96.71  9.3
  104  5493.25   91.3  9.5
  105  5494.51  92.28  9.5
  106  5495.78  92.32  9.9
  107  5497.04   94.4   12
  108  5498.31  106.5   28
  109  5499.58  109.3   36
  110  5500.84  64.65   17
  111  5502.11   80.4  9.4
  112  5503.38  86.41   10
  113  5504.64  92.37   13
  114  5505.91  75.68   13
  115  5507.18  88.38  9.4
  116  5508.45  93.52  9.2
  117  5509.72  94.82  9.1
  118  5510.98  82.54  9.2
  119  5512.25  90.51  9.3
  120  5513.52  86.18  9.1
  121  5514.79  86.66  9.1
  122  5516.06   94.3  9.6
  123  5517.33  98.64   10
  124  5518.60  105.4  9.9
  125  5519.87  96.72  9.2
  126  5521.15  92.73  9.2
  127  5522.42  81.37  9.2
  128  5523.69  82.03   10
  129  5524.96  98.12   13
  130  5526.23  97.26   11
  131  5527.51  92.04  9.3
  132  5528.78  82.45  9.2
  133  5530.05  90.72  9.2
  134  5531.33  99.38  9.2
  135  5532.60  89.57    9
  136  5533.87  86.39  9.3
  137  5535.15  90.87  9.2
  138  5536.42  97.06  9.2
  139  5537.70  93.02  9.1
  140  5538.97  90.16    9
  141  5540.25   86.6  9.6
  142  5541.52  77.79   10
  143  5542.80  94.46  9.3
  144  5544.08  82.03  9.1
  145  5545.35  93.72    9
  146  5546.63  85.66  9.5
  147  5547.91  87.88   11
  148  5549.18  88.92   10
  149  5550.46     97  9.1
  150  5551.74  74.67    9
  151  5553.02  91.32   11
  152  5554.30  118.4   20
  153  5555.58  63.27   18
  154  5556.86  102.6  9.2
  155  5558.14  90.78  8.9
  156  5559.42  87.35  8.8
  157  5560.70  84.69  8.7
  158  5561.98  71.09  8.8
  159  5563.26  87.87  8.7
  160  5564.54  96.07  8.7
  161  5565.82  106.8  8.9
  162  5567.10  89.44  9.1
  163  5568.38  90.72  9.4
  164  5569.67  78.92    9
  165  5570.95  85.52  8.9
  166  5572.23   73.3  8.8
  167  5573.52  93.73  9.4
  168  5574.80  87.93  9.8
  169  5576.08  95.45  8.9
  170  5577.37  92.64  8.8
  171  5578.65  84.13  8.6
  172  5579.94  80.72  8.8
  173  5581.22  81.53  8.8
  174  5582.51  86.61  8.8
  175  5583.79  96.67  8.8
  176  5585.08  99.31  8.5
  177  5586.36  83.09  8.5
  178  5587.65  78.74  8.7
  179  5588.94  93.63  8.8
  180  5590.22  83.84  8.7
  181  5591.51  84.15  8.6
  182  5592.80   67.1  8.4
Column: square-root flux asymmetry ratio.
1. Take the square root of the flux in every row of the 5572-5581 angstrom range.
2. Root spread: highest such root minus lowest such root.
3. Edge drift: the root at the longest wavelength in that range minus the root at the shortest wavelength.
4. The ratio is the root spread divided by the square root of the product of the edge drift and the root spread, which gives 1.69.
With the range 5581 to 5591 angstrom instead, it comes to 2.93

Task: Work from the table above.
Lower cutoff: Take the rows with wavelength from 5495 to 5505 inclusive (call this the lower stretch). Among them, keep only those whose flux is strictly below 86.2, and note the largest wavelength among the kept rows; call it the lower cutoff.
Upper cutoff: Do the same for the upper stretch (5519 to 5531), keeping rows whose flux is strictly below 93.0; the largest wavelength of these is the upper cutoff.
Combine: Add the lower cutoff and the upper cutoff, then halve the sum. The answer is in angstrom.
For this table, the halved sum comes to 5516.1 angstrom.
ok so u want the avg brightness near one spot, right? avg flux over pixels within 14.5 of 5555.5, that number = 89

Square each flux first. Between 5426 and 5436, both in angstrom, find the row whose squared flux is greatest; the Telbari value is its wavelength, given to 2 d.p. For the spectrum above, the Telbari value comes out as 5427.87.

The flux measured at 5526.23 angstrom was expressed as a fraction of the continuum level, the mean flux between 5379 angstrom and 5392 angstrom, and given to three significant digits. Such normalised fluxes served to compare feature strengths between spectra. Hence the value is 1.16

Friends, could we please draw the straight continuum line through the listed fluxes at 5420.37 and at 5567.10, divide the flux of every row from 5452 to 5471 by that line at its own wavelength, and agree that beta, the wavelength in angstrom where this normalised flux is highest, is 5460.46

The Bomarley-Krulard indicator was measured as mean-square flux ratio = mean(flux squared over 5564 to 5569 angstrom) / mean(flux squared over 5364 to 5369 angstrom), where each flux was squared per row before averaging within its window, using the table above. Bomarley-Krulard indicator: 1.12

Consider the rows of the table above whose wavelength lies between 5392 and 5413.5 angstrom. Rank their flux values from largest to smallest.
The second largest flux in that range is 95.63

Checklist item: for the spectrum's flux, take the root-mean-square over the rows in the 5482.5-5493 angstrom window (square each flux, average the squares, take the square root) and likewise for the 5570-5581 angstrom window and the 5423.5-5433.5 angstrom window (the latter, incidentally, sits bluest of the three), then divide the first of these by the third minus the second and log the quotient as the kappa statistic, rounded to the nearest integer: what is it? -17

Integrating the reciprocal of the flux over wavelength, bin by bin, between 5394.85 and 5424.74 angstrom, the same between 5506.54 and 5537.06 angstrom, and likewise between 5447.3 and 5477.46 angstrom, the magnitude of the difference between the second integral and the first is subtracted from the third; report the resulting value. 0.332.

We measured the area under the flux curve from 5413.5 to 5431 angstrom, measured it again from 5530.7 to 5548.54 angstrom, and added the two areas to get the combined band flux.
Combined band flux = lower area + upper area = 3152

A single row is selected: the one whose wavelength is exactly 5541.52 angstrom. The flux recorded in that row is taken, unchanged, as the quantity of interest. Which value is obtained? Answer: 77.79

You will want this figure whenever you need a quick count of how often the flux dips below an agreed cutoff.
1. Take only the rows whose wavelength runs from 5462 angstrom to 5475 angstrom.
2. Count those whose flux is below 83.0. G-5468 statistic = 1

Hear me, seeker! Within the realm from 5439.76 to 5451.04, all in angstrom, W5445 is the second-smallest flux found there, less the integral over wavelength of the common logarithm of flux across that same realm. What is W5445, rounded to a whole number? 56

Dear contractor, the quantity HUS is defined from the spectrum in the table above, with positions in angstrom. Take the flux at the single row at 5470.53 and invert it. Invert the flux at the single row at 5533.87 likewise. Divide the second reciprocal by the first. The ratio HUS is 1.00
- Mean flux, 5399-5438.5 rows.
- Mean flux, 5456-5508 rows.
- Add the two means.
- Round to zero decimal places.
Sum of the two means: 174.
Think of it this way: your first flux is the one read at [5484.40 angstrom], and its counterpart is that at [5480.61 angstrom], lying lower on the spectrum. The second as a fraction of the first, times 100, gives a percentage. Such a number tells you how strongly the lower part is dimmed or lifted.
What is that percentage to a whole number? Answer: 78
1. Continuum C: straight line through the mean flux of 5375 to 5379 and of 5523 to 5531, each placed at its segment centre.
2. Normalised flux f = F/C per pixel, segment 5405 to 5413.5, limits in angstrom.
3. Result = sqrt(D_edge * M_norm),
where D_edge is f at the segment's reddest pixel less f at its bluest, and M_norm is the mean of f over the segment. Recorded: 0.48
